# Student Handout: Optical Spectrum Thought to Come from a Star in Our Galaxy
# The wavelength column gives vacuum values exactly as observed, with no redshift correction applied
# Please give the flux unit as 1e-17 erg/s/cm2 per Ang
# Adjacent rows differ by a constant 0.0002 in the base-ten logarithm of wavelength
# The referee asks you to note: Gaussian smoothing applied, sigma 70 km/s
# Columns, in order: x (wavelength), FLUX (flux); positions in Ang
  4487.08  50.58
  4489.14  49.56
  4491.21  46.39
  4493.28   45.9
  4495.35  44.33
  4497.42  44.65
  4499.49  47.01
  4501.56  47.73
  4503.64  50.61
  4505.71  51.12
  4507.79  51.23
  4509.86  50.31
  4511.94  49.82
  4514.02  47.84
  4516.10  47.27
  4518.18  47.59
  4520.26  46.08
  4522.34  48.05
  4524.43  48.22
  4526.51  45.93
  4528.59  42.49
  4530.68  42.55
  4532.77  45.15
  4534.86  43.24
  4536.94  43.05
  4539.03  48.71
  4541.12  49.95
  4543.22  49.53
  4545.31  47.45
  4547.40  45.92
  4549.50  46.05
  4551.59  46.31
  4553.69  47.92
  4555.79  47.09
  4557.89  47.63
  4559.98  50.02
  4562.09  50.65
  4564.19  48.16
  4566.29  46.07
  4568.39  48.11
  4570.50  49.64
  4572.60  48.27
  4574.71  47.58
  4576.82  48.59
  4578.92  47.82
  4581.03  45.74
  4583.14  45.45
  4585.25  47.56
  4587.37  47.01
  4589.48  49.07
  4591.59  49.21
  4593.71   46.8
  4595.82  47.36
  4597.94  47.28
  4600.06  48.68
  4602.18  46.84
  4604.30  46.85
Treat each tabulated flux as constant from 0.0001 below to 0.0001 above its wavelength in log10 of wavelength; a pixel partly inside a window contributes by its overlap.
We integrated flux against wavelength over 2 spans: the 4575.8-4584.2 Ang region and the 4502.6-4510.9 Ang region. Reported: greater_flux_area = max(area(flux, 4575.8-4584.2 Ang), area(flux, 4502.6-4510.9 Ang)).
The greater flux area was 421.9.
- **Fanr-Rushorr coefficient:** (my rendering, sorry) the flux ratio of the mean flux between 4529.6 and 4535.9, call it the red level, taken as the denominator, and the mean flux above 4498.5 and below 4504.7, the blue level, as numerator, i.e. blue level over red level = 1.11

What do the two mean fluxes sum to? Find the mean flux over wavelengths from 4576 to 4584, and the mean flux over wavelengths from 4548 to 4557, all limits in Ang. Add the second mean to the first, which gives 94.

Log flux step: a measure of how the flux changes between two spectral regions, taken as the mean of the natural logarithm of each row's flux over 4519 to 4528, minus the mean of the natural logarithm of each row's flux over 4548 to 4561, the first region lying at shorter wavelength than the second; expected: -0.01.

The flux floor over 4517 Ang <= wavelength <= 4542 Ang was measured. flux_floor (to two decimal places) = 42.49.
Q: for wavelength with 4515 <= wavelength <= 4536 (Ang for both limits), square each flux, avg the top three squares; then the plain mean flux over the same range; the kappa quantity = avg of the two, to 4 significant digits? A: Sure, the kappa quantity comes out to 1173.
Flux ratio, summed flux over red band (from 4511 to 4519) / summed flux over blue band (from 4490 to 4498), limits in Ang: 1.06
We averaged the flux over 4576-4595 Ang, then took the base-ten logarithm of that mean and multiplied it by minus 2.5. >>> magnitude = -4.19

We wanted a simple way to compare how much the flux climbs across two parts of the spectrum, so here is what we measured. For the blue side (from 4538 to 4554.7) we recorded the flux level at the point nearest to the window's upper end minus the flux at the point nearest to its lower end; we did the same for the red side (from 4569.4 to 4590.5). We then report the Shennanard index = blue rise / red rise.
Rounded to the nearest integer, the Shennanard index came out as 1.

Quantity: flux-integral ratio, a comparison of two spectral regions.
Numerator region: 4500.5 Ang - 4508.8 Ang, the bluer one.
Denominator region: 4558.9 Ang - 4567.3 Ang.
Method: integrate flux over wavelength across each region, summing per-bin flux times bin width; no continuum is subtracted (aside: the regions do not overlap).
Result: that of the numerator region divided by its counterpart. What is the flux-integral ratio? 1.02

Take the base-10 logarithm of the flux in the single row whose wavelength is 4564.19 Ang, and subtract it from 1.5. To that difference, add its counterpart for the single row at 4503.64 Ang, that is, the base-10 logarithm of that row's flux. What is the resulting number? 1.522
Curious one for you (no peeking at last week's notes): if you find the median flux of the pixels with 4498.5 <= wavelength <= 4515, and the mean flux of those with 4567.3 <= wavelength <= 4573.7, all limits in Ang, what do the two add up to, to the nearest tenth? 98.7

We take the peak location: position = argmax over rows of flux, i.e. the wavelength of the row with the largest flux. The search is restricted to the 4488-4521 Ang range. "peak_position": 4507.79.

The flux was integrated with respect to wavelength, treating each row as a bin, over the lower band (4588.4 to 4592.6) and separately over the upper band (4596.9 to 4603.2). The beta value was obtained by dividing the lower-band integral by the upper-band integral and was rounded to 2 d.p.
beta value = 0.69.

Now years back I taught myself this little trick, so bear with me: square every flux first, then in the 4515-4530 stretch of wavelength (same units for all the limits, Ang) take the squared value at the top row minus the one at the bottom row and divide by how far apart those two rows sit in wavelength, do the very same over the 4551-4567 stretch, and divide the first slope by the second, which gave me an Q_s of 23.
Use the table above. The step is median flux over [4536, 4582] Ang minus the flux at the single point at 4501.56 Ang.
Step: 0.1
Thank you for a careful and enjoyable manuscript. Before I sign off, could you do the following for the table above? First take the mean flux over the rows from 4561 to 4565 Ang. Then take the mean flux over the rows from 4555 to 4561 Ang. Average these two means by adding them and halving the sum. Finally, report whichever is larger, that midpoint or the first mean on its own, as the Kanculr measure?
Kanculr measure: 49.4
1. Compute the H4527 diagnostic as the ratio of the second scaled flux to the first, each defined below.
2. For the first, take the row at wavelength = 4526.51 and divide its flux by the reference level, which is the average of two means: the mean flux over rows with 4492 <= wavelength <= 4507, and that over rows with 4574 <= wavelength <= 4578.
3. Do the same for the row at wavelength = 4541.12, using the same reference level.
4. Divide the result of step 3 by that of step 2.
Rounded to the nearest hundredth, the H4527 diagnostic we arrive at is 1.09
